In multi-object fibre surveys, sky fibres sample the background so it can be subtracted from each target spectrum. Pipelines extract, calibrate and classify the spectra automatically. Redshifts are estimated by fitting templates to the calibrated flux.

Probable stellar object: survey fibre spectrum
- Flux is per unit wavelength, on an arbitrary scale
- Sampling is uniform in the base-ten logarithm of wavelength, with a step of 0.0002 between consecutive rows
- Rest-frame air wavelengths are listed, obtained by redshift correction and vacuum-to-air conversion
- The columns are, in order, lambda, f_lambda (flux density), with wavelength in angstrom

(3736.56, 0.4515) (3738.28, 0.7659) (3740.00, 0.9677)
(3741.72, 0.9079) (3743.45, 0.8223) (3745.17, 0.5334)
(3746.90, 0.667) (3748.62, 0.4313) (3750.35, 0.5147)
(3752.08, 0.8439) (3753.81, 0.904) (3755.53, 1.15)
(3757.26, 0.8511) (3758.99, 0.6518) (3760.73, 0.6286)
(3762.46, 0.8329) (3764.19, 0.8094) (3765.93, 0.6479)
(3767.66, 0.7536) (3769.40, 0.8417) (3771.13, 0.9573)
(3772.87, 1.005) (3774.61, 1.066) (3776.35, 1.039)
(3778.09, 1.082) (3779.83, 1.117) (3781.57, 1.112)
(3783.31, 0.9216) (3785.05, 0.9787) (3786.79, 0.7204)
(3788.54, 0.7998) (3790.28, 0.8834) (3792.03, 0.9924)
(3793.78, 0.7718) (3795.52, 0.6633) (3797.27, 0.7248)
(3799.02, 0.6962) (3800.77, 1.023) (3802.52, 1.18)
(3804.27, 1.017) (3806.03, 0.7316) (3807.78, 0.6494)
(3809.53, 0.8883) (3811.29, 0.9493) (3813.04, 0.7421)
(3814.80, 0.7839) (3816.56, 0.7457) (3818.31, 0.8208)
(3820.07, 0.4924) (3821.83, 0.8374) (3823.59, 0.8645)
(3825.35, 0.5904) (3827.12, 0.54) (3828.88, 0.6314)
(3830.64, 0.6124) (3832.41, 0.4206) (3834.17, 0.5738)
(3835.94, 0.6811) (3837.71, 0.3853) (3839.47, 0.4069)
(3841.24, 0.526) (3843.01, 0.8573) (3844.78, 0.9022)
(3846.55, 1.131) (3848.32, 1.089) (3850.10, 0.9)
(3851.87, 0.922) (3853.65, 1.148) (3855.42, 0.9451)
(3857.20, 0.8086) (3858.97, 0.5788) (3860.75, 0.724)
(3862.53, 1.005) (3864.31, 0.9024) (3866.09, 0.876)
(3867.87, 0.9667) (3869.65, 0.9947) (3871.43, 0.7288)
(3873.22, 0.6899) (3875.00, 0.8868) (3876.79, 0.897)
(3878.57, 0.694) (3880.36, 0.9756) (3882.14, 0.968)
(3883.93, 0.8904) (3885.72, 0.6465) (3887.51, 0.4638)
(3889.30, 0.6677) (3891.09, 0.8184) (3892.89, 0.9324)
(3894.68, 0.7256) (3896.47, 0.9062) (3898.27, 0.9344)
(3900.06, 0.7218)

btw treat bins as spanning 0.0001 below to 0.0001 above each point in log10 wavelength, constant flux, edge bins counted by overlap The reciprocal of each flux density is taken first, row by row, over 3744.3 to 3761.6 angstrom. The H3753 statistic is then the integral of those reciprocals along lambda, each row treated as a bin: 26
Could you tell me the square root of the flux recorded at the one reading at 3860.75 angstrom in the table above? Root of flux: 0.85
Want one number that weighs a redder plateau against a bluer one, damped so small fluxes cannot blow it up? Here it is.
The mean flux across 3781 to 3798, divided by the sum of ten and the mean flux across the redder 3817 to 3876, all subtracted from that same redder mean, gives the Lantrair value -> 0.69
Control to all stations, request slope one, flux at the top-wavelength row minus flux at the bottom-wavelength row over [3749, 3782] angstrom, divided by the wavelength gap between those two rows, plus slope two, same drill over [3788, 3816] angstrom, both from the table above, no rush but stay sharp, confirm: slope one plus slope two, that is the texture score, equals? 0.019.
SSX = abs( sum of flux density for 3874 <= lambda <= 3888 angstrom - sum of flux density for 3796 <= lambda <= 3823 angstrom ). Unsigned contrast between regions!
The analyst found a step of 6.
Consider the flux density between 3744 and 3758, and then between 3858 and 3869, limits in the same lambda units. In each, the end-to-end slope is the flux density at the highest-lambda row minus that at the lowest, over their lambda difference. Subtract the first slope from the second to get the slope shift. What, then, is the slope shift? 0.02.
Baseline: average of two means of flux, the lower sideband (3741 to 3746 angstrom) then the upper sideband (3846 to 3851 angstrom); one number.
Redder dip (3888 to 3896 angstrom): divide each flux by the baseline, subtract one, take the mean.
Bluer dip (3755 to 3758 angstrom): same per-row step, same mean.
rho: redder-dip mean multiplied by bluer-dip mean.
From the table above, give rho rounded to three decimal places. -0.014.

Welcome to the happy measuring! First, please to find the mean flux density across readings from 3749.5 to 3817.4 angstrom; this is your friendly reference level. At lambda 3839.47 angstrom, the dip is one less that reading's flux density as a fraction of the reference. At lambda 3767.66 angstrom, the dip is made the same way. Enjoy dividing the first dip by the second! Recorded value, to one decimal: 4.2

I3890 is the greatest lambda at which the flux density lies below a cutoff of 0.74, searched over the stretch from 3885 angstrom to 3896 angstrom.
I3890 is 3894.68 angstrom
